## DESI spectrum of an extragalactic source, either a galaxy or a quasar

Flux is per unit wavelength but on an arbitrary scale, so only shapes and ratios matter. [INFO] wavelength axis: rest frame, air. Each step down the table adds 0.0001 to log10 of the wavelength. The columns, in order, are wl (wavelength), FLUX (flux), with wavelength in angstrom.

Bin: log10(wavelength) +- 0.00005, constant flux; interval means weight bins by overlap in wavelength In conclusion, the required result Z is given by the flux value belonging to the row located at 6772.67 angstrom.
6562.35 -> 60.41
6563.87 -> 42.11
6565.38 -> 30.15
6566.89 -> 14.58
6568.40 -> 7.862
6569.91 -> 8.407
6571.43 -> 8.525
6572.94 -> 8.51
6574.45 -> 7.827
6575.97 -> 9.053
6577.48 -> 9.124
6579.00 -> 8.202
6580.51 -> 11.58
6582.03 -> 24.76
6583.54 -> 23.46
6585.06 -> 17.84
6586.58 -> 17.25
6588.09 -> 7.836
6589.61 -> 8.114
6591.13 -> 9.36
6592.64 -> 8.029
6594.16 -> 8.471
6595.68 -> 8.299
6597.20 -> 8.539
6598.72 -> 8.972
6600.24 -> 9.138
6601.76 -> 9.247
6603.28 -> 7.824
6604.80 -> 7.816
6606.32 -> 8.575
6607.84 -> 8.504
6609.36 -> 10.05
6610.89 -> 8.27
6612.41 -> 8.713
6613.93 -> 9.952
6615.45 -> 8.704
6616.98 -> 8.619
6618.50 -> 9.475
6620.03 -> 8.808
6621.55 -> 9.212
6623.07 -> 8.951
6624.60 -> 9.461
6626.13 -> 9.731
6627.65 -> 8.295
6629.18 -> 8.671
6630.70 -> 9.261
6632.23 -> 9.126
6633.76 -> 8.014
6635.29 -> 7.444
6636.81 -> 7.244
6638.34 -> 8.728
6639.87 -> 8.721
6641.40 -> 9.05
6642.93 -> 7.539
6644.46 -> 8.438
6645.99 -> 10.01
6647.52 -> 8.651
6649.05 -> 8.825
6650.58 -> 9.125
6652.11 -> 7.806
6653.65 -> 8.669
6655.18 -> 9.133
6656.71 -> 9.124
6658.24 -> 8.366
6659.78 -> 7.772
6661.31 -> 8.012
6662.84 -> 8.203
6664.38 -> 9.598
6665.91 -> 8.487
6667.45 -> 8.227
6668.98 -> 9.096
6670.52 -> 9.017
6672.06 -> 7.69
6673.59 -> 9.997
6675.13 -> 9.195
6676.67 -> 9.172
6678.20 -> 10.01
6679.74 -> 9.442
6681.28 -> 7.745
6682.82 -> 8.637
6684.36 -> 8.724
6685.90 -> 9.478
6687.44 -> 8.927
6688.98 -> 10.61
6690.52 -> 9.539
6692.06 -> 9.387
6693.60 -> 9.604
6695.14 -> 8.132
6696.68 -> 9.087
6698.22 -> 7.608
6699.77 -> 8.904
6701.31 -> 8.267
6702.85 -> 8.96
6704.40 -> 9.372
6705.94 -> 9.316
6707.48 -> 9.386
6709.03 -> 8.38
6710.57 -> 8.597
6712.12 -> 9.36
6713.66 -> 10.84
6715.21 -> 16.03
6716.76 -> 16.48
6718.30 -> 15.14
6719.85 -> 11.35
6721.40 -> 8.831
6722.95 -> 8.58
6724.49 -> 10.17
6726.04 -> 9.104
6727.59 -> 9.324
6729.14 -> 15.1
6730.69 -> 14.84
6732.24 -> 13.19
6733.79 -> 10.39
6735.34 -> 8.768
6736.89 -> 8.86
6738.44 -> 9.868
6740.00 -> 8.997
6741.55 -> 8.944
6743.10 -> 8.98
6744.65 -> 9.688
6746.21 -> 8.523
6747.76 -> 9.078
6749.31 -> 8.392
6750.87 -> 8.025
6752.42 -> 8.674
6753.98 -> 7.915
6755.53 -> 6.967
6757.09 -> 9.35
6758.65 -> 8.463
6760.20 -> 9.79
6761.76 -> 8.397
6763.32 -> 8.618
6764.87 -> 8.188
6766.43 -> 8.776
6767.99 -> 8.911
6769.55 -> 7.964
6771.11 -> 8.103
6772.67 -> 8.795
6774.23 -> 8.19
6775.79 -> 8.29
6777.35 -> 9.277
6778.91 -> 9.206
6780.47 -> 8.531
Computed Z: 8.795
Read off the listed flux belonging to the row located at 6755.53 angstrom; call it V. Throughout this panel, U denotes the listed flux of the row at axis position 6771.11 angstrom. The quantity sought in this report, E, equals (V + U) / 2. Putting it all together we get 7.5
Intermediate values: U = 8.103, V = 6.967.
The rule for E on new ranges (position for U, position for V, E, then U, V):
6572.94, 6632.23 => 8.8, 8.51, 9.126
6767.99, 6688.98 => 9.8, 8.911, 10.61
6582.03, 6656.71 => 16.9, 24.76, 9.124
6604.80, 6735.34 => 8.3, 7.816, 8.768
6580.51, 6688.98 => 11.1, 11.58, 10.61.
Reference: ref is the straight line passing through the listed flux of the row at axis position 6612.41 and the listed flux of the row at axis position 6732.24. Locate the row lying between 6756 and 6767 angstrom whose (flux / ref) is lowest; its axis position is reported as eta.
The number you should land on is 6764.87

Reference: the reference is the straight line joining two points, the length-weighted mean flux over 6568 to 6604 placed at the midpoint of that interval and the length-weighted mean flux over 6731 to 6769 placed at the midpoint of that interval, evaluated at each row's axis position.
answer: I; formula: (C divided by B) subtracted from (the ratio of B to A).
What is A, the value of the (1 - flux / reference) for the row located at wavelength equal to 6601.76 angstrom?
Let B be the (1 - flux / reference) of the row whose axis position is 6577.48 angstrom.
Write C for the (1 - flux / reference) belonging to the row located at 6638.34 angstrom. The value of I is 0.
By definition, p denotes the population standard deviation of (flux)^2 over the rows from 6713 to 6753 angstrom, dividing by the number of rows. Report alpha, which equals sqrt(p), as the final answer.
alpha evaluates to 8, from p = 64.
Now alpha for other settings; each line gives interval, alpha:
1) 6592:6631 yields 3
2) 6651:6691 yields 4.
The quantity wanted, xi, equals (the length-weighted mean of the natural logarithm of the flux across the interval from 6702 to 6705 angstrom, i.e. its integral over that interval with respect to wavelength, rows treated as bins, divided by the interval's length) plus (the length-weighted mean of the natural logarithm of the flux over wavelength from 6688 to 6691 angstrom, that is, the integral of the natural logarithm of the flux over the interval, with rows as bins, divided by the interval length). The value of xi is 4.51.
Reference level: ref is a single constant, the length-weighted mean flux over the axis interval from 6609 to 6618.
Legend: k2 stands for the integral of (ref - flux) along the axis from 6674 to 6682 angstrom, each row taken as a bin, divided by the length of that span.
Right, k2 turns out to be -0.1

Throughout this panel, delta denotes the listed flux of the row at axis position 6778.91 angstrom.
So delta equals 9.206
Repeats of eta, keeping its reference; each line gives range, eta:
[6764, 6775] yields 6769.55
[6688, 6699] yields 6698.22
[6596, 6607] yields 6604.80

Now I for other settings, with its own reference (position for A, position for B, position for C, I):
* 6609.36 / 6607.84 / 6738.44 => 5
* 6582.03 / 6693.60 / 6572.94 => -116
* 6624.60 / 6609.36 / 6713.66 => 4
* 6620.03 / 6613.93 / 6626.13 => -1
